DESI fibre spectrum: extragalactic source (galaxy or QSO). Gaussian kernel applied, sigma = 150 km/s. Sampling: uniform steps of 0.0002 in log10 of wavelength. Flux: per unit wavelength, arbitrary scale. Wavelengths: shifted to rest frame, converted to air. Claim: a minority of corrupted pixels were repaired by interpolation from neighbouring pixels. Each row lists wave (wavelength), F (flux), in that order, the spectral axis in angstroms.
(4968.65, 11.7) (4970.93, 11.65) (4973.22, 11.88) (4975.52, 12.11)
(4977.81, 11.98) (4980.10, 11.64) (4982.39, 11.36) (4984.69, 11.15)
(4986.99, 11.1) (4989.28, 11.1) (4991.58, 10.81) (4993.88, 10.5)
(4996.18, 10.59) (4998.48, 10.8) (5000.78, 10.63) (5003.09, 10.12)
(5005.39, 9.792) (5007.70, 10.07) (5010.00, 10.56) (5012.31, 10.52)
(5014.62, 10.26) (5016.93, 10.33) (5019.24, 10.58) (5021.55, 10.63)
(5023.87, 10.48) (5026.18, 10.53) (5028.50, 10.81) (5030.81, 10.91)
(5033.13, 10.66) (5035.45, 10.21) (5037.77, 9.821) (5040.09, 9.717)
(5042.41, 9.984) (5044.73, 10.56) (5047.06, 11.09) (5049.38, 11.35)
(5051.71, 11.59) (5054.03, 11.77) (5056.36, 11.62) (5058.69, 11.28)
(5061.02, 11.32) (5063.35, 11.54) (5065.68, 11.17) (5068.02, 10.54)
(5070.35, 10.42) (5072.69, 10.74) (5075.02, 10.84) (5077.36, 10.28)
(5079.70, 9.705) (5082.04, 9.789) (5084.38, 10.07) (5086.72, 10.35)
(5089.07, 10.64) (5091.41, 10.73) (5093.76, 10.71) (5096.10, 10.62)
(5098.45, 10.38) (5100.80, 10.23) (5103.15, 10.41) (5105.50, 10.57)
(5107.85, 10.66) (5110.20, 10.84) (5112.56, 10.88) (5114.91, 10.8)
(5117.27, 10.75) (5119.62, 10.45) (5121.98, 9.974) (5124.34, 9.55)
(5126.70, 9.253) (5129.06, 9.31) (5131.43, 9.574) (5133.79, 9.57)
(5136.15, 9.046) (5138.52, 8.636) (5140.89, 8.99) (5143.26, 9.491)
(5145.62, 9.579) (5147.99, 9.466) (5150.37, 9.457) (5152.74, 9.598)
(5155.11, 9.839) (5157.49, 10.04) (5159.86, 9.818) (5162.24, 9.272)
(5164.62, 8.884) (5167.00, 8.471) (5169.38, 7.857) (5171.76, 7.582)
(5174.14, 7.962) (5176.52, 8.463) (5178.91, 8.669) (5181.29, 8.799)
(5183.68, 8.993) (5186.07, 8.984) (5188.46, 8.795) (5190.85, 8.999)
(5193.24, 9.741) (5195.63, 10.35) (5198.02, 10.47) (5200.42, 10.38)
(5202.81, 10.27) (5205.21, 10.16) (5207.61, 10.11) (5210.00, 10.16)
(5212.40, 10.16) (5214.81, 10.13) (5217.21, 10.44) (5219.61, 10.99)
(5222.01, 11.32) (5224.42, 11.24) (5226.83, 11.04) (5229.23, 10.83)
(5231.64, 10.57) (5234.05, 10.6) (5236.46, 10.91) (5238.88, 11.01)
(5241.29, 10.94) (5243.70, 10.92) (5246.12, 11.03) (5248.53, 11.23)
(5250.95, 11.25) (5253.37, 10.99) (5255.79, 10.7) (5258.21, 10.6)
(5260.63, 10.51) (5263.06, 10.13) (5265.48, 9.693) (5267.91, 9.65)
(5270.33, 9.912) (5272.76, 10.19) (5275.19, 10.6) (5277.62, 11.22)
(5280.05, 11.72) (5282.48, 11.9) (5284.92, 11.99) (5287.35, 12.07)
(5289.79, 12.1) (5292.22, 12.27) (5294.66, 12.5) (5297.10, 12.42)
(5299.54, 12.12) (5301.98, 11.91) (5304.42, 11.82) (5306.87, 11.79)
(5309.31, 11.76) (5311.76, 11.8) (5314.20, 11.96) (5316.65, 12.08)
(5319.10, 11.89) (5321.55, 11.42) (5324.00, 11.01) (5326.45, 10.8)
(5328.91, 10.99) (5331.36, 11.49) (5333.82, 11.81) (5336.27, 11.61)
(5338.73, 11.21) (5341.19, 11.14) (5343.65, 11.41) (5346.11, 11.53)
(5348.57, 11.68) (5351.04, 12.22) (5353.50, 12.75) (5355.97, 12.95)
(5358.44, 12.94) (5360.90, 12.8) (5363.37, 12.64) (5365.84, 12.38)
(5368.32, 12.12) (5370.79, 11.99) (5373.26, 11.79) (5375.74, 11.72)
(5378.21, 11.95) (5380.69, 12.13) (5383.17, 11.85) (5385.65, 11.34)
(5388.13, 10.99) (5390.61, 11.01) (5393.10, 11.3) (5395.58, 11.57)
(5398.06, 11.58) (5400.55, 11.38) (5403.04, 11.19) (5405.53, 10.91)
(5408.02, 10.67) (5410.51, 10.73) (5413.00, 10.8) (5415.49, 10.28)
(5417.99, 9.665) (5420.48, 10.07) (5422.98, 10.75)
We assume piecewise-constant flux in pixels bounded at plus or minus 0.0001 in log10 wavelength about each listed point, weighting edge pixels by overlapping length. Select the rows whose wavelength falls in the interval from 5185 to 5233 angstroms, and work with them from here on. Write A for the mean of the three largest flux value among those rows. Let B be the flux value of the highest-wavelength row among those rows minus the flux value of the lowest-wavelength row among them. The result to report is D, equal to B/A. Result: 0.14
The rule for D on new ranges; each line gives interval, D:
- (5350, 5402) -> -0.07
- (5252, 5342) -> 0.01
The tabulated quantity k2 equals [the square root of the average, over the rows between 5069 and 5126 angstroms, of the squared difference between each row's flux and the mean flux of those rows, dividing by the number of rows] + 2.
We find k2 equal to 2.37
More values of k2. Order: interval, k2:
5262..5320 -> 2.89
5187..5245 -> 2.61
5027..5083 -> 2.63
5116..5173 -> 2.70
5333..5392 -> 2.59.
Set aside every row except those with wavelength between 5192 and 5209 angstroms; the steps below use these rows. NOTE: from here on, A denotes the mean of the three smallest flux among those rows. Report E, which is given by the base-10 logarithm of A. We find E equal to 1.00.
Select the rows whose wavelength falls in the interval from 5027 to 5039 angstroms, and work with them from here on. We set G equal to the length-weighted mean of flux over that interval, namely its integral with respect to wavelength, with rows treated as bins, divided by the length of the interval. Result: 10.48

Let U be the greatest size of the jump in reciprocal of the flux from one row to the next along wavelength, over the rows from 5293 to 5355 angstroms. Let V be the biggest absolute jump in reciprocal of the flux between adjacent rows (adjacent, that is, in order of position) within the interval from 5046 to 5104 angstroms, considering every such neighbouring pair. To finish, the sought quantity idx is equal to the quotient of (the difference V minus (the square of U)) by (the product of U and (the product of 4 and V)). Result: 63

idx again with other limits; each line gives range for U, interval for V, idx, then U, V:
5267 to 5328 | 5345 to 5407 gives 48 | 0.0052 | 0.0038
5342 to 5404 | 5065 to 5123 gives 66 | 0.0038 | 0.0058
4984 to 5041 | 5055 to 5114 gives 53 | 0.0047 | 0.0058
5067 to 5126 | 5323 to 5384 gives 43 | 0.0058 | 0.0040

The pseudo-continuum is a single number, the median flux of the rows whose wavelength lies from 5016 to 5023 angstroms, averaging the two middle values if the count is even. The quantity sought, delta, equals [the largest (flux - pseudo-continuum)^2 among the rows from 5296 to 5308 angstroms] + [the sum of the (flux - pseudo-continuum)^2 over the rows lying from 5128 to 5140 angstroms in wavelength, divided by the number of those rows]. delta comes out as 5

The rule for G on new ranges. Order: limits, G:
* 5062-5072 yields 10.91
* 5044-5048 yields 10.82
